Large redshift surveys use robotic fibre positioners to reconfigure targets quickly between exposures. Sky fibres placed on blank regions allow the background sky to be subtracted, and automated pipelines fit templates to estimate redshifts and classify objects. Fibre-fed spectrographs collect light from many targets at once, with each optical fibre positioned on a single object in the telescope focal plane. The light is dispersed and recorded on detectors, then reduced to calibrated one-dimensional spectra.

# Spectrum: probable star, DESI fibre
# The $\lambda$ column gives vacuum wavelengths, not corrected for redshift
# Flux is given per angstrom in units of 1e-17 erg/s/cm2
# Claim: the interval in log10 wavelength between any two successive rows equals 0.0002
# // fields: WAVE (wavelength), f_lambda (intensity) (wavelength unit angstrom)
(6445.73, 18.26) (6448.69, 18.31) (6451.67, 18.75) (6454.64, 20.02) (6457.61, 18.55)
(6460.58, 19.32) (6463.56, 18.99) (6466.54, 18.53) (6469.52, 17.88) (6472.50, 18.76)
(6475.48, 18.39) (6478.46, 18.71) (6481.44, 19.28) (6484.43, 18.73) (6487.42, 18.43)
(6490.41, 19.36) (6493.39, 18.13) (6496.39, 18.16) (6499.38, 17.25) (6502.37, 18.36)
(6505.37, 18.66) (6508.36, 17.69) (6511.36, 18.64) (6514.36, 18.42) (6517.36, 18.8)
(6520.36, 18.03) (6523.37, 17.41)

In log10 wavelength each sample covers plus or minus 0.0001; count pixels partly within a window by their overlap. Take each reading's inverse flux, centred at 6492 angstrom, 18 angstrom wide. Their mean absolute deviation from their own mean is 0.0015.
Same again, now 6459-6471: 0.0014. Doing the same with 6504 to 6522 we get 0.0010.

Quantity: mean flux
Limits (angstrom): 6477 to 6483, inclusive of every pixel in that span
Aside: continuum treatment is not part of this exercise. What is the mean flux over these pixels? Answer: 19.0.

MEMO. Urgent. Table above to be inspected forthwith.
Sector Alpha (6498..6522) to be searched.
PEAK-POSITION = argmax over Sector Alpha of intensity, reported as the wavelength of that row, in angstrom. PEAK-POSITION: 6517.36 angstrom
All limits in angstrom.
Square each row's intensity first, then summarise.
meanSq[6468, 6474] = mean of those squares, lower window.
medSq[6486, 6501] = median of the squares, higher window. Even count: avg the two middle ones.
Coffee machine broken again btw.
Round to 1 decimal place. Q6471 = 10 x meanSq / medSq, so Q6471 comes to 10.2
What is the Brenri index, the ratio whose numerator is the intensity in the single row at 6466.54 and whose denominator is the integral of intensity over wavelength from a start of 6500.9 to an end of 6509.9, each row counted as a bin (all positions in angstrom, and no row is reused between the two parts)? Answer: 0.11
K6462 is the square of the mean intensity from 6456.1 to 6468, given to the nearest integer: 355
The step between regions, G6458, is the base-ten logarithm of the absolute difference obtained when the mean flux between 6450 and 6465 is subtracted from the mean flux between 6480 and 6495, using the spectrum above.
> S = -0.47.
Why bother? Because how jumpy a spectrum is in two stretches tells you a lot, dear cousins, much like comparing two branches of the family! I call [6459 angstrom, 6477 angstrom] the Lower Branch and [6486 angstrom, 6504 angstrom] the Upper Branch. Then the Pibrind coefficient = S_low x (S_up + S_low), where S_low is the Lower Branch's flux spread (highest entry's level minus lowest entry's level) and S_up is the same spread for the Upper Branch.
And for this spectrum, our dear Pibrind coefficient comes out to 5.1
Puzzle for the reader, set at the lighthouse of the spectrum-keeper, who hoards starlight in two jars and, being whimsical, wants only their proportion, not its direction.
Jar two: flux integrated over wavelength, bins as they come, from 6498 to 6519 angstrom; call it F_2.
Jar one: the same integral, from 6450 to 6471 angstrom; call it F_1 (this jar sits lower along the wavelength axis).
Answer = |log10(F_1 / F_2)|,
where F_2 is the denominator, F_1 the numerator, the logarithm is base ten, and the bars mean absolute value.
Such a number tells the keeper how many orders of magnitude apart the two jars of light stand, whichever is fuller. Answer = 0.01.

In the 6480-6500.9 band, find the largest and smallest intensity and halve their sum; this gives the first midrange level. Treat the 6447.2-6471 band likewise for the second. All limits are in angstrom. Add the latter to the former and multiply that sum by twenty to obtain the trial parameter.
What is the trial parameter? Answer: 745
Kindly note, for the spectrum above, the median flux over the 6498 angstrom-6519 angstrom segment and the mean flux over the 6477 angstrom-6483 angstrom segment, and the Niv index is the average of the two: 18.71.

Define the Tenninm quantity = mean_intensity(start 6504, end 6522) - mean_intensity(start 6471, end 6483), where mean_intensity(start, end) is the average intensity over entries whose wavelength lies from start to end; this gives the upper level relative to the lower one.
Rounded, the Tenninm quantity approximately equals -0.4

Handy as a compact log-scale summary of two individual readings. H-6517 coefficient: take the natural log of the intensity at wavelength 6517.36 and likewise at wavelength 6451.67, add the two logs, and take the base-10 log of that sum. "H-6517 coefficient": 0.768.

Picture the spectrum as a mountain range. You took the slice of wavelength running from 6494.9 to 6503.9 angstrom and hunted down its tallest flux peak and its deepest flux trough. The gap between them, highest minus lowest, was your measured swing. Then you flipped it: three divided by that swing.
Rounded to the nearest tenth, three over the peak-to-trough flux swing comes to 2.7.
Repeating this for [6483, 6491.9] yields 3.2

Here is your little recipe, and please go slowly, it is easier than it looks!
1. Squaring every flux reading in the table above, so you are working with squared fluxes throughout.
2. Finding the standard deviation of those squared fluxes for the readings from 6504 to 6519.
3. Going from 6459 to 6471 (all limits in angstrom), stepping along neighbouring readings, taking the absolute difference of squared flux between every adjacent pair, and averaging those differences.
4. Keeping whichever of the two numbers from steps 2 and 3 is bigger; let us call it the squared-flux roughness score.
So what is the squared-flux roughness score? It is 18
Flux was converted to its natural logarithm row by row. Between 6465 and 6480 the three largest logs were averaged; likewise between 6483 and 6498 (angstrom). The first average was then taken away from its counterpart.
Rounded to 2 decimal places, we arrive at 0.01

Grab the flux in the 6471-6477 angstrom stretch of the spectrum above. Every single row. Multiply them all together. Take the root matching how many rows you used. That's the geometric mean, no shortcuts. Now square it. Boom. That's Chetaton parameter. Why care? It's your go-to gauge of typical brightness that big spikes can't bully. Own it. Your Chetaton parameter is 345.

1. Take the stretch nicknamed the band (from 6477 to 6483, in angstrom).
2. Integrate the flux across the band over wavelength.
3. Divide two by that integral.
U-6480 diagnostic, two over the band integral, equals 0.0176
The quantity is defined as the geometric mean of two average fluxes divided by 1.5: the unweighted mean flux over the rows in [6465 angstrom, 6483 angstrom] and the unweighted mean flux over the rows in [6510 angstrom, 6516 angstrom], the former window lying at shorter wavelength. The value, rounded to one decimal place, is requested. 12.4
